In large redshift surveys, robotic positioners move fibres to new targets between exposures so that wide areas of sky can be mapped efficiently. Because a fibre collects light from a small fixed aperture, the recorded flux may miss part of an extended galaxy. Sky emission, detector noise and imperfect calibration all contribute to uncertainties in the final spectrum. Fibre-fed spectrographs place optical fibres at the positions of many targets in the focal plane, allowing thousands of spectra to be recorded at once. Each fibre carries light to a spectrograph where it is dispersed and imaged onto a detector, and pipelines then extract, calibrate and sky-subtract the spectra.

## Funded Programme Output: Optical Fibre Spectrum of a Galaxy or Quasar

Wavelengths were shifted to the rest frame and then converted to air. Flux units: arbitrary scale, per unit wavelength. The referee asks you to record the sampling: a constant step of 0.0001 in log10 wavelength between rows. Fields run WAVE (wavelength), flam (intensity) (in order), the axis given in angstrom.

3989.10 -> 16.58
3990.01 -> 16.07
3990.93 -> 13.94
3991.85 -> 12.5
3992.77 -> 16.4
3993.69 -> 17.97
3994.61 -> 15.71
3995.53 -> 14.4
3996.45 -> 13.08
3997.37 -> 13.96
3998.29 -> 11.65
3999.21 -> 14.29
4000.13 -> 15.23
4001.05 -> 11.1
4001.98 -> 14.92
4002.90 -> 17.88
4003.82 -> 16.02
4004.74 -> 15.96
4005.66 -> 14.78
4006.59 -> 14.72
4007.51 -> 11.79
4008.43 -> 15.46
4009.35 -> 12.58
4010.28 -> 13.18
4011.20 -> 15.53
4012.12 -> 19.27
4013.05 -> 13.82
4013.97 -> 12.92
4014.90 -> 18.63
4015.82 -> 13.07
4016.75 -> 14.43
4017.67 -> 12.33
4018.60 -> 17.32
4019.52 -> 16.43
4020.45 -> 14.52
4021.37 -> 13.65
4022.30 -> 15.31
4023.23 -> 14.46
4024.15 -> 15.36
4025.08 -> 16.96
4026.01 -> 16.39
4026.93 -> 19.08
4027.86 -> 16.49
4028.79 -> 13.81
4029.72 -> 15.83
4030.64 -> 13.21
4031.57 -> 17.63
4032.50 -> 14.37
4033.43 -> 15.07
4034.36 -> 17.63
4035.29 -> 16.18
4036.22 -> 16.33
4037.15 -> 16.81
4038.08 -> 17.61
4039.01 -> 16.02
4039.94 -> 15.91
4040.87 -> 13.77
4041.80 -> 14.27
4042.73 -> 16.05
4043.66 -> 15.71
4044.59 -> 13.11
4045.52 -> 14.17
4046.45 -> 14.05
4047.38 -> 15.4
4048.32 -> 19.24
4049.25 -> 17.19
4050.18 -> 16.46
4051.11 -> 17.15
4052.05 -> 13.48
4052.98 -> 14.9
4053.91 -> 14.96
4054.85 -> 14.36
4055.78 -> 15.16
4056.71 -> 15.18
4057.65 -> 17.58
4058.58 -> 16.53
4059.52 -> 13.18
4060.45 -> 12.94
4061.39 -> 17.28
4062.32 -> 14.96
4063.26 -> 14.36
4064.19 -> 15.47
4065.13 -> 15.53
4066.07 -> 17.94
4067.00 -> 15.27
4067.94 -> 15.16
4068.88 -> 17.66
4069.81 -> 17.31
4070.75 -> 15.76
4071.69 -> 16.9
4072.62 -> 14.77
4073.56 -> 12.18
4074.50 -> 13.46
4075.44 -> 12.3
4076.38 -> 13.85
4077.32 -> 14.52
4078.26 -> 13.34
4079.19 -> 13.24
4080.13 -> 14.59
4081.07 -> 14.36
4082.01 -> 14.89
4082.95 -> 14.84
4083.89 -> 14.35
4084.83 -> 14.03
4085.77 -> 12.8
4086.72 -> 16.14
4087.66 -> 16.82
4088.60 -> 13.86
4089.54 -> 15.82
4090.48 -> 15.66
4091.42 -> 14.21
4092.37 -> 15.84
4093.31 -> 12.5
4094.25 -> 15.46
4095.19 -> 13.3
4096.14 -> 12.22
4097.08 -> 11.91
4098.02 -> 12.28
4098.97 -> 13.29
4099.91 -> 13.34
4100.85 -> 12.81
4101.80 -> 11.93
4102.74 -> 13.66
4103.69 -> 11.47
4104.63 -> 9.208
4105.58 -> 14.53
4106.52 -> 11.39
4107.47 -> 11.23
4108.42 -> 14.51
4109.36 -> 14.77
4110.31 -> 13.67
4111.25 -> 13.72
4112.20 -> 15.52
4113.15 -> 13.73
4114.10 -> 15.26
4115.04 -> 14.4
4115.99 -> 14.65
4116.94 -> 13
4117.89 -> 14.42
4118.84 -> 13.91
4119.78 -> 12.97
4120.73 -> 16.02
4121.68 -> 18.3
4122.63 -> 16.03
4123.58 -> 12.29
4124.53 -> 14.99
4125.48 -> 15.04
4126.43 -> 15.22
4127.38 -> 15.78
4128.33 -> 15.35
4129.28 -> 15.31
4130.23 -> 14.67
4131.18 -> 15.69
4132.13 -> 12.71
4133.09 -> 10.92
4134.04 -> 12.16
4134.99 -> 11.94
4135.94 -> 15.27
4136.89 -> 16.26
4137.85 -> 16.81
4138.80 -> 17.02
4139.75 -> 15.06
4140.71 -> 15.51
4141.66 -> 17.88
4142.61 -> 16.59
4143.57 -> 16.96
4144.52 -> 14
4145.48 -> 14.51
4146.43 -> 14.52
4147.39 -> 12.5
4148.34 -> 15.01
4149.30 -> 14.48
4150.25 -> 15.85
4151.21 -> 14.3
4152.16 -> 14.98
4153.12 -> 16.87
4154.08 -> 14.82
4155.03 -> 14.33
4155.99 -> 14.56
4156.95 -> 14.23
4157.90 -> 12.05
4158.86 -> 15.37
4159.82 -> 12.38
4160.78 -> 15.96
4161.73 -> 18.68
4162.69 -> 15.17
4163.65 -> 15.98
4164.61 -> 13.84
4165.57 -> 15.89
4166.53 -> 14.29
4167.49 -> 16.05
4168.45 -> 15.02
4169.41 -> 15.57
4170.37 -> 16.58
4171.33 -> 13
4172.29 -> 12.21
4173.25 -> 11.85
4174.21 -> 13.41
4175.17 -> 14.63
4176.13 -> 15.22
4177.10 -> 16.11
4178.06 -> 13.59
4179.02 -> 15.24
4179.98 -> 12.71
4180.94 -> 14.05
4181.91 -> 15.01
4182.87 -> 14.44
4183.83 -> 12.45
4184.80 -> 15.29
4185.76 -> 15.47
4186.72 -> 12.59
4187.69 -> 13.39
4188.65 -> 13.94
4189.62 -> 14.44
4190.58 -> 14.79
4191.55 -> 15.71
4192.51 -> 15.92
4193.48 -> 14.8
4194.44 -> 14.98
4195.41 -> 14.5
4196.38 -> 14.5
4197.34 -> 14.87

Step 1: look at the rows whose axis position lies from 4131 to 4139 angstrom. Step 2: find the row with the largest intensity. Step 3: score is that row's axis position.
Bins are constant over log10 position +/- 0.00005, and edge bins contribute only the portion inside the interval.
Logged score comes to 4138.80 angstrom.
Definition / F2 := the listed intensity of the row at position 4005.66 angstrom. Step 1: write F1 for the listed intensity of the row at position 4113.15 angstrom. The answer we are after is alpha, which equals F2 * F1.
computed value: 203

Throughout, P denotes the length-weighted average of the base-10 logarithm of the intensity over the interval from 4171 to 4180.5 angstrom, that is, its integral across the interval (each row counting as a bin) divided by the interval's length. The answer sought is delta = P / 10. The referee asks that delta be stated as 0.114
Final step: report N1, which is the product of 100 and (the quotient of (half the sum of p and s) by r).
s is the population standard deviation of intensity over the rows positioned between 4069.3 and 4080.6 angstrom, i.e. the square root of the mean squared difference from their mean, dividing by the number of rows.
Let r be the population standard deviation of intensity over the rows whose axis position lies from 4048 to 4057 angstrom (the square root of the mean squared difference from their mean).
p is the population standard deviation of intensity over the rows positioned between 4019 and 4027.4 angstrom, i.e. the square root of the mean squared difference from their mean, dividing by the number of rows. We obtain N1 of 97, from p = 1.54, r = 1.61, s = 1.57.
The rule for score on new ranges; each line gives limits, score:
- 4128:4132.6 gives 4131.18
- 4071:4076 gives 4071.69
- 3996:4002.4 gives 4000.13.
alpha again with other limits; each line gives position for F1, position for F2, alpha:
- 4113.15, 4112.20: 213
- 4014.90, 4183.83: 232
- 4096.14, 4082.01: 182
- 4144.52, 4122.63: 224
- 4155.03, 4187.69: 192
